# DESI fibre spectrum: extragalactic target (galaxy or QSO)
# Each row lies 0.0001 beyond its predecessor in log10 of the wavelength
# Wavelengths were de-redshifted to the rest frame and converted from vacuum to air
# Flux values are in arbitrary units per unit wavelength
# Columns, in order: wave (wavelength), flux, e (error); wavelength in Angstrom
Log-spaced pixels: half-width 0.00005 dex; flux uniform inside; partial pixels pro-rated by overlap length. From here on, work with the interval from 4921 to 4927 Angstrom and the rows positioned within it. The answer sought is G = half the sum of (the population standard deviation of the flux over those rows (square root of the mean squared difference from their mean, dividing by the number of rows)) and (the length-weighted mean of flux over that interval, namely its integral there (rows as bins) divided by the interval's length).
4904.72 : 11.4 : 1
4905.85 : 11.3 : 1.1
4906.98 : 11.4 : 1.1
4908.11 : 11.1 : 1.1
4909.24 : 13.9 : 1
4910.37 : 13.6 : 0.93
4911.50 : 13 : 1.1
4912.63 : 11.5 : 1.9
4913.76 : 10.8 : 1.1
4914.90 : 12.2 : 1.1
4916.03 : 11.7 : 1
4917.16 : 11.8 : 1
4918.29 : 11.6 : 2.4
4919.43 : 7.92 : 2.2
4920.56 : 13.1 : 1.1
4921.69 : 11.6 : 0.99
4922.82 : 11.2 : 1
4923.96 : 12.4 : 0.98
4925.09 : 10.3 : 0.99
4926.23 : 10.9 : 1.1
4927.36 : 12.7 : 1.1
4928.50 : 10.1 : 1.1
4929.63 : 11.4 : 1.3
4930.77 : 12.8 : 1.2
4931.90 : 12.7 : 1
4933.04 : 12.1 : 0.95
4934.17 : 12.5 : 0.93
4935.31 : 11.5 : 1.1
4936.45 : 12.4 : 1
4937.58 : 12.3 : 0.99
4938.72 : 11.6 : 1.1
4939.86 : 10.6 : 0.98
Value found 6.04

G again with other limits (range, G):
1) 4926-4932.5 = 6.43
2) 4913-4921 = 6.40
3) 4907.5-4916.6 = 6.65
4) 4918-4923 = 6.38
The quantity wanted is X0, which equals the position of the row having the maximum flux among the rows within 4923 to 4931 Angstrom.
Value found 4930.77 Angstrom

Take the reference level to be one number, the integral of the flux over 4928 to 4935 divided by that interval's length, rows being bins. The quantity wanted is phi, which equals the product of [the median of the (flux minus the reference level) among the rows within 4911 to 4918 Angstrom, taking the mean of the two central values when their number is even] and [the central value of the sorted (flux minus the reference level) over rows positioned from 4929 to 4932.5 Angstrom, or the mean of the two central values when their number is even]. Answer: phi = -0.15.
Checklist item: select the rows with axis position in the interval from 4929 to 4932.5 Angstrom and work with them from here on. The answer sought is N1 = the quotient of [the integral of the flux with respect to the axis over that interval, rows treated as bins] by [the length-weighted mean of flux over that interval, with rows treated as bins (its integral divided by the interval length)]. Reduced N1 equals 3.5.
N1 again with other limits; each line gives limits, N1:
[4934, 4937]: 3.0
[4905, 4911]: 6.0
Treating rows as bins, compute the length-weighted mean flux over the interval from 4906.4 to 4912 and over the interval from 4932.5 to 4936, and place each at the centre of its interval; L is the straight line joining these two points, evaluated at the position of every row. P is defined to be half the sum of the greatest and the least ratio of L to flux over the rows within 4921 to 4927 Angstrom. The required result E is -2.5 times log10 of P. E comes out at -0.09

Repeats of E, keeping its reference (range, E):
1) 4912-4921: -0.24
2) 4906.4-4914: -0.03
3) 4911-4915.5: -0.06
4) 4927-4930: -0.09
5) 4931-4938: 0.00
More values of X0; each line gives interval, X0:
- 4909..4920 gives 4909.24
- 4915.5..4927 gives 4920.56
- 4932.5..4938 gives 4934.17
